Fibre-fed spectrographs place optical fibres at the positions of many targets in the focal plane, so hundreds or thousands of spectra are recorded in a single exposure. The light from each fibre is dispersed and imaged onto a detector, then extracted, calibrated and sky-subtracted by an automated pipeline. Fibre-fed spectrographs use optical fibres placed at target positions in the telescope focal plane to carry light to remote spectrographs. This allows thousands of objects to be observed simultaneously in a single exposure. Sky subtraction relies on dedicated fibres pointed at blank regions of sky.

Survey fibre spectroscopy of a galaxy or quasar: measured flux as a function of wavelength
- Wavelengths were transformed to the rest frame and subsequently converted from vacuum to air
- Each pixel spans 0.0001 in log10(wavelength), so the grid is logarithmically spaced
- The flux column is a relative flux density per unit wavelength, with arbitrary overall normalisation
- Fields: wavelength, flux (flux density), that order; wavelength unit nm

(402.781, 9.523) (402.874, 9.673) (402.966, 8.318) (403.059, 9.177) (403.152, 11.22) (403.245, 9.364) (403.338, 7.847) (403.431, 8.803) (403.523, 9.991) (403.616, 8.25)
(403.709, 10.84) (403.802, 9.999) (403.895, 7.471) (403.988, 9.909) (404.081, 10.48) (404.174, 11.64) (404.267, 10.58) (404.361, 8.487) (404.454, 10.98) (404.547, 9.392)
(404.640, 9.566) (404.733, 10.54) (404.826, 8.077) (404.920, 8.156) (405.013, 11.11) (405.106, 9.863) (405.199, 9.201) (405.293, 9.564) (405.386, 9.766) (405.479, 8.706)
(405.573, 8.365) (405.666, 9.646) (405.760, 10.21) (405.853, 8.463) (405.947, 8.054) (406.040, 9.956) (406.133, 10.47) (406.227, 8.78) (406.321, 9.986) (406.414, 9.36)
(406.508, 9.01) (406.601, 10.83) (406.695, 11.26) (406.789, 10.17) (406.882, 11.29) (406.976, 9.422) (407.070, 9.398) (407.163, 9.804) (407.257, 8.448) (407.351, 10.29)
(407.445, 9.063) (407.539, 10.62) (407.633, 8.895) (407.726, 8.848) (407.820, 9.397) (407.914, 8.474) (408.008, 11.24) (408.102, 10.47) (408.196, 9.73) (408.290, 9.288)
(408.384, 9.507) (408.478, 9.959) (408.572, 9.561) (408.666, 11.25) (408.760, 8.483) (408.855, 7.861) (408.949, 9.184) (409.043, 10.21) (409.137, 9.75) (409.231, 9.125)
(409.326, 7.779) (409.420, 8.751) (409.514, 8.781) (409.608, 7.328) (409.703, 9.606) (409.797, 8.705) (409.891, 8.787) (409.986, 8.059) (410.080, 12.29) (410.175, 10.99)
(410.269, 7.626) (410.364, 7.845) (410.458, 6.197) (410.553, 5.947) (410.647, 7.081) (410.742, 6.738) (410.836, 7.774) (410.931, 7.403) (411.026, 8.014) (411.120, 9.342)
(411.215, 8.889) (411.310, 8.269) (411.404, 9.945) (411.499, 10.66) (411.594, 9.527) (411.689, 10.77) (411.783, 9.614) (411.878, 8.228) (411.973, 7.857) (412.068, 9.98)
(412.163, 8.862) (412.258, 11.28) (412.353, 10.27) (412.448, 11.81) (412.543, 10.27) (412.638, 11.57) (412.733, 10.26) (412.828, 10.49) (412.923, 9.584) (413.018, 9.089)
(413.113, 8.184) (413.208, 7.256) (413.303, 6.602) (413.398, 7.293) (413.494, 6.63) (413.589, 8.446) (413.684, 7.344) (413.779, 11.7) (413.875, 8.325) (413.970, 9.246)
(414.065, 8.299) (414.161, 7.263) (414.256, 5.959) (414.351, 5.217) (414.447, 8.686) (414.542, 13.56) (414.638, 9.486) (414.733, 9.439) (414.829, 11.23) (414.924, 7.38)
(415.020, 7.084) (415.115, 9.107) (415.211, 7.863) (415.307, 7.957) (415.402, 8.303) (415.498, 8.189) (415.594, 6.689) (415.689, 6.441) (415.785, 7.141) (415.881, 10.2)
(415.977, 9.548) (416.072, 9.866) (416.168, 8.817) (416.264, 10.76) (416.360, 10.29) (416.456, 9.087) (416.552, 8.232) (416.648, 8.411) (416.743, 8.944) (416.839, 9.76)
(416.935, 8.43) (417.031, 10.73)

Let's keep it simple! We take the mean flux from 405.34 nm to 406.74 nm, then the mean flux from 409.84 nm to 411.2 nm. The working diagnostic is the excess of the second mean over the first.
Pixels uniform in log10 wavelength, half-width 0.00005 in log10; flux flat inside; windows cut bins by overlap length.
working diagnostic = -1.4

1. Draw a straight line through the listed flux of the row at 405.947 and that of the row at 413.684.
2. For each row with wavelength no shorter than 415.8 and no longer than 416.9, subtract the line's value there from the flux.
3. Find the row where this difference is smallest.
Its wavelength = 416.552 nm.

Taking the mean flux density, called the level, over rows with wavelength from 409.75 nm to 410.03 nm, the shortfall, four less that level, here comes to -4.5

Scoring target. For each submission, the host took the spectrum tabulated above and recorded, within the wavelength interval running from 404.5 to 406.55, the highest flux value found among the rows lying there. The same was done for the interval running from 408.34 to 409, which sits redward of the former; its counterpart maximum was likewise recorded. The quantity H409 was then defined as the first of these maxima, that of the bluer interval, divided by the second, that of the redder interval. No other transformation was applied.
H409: 0.99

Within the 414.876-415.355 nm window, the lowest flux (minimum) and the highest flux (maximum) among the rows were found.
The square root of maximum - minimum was 1.42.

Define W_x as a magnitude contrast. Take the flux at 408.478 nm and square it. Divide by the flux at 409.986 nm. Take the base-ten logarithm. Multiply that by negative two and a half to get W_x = -2.73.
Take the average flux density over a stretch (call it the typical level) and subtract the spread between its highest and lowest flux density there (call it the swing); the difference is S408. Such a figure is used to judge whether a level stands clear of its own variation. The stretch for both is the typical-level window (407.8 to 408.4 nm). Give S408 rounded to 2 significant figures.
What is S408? 7.0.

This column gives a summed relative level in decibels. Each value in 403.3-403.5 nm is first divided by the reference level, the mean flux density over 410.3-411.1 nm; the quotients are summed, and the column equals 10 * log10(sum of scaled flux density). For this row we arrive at 4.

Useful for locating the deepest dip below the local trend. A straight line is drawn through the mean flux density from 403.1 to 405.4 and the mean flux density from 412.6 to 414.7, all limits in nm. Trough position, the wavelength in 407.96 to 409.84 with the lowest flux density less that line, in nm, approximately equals 409.608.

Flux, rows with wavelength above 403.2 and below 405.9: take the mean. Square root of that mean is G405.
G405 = 3.08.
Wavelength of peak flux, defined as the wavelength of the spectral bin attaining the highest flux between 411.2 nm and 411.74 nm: 411.689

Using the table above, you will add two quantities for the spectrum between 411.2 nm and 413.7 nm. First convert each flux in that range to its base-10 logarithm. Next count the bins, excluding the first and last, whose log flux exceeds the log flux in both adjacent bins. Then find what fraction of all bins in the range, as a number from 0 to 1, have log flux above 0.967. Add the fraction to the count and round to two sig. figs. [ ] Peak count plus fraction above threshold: 9.5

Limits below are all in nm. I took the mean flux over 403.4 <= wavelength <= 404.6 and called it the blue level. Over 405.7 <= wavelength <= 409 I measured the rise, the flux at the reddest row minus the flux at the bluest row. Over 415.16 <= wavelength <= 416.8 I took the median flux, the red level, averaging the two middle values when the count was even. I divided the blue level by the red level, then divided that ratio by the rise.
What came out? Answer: -1.13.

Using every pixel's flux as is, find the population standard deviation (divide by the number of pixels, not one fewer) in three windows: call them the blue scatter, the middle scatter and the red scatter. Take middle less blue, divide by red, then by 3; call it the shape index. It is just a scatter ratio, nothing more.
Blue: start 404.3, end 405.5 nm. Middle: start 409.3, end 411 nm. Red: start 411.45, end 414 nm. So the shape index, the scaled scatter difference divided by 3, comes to 0.128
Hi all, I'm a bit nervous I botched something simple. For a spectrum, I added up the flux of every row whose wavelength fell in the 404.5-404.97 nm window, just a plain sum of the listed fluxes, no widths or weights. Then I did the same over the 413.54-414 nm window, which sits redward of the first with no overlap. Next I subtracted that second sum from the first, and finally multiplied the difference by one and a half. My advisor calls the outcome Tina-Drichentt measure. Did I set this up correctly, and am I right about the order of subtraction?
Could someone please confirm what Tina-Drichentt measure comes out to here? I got 1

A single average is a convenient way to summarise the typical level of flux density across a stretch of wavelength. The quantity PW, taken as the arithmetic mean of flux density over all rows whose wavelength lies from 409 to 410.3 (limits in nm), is 9.1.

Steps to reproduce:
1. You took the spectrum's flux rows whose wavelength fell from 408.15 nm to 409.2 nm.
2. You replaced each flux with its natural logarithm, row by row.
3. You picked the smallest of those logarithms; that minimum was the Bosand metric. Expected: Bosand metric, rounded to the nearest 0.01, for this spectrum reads 2.06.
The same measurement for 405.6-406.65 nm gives 2.09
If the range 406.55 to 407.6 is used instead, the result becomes 2.13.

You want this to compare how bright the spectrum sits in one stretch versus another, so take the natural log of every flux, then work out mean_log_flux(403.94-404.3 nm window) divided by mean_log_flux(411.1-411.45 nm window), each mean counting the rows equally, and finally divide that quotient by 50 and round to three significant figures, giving 0.0214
